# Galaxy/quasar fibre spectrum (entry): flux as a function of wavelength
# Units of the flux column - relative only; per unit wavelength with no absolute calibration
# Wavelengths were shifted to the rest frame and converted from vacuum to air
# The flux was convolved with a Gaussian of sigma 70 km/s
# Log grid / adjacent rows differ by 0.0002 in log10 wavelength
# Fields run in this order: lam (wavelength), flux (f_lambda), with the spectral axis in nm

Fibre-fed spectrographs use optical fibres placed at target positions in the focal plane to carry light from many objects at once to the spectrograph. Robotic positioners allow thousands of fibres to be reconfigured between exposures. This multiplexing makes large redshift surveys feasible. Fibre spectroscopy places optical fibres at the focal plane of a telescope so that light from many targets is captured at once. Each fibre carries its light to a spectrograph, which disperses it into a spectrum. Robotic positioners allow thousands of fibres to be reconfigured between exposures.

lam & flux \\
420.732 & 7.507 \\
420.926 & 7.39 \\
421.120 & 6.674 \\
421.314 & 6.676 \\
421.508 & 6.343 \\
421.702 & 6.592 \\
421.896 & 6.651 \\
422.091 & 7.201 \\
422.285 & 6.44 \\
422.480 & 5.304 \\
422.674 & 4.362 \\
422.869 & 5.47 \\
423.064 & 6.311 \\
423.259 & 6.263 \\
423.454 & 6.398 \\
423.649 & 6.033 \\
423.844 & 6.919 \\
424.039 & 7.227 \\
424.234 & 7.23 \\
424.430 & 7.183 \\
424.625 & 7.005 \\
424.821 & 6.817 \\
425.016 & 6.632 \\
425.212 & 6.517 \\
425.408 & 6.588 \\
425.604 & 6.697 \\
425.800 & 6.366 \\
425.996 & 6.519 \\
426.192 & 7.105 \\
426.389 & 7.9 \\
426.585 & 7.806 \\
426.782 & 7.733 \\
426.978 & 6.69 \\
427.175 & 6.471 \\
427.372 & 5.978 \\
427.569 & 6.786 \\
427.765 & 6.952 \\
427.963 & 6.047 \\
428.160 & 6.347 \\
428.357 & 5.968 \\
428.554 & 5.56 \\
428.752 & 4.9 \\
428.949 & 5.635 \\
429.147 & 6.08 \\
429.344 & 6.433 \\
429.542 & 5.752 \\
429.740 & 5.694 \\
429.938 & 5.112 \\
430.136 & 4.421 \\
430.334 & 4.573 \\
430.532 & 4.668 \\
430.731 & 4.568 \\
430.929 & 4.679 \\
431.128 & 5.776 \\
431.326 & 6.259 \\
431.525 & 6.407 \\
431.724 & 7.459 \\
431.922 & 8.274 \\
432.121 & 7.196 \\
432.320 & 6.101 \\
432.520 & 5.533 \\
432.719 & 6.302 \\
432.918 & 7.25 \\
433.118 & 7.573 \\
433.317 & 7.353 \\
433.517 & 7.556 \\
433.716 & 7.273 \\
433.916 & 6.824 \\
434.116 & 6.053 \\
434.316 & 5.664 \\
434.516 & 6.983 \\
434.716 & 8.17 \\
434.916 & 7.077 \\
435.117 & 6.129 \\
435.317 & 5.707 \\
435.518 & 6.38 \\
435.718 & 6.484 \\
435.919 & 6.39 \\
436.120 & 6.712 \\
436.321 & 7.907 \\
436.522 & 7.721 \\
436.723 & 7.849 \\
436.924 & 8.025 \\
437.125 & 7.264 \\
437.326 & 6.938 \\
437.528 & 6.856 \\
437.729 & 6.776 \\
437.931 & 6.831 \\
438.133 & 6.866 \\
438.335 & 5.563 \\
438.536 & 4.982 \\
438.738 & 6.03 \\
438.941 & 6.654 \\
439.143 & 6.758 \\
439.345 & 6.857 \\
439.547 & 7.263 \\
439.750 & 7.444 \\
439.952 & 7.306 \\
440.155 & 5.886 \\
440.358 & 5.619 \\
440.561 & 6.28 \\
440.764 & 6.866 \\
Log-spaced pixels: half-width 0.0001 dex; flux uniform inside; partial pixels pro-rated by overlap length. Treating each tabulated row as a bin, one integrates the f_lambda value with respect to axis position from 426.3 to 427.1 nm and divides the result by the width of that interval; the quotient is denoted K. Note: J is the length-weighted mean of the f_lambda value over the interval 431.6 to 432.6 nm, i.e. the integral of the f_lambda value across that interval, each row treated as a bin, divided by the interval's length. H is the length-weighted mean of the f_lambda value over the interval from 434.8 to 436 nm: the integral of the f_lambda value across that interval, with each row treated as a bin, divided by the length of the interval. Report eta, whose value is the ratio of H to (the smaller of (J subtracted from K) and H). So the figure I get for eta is 11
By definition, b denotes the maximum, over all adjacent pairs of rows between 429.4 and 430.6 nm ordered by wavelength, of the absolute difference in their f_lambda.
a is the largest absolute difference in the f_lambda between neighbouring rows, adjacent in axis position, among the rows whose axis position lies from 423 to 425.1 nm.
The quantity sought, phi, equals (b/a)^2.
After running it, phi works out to 0.6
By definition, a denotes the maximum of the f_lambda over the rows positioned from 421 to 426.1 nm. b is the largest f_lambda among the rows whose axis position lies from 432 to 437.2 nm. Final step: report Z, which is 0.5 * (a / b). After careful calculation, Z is 0.44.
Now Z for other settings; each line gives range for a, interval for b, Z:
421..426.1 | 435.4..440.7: 0.45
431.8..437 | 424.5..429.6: 0.52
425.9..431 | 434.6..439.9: 0.48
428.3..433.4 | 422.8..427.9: 0.52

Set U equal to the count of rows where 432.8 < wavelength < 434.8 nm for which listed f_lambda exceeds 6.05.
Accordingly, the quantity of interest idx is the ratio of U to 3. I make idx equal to 3.0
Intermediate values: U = 9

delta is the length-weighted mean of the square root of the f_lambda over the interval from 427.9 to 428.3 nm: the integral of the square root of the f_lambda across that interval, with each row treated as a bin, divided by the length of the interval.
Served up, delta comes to 2.49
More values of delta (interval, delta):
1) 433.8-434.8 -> 2.59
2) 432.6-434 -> 2.67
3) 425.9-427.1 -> 2.70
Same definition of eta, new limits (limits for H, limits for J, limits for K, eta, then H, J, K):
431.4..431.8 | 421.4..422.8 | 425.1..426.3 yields 13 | 6.85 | 6.1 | 6.64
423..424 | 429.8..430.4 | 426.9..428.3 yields 4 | 6.44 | 4.8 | 6.45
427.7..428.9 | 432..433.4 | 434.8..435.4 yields -15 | 5.92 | 6.8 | 6.37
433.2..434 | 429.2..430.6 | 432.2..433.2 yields 6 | 7.27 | 5.3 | 6.54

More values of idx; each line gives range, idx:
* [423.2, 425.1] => 3.0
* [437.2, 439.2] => 2.3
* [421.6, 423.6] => 2.3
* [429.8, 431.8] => 1.0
